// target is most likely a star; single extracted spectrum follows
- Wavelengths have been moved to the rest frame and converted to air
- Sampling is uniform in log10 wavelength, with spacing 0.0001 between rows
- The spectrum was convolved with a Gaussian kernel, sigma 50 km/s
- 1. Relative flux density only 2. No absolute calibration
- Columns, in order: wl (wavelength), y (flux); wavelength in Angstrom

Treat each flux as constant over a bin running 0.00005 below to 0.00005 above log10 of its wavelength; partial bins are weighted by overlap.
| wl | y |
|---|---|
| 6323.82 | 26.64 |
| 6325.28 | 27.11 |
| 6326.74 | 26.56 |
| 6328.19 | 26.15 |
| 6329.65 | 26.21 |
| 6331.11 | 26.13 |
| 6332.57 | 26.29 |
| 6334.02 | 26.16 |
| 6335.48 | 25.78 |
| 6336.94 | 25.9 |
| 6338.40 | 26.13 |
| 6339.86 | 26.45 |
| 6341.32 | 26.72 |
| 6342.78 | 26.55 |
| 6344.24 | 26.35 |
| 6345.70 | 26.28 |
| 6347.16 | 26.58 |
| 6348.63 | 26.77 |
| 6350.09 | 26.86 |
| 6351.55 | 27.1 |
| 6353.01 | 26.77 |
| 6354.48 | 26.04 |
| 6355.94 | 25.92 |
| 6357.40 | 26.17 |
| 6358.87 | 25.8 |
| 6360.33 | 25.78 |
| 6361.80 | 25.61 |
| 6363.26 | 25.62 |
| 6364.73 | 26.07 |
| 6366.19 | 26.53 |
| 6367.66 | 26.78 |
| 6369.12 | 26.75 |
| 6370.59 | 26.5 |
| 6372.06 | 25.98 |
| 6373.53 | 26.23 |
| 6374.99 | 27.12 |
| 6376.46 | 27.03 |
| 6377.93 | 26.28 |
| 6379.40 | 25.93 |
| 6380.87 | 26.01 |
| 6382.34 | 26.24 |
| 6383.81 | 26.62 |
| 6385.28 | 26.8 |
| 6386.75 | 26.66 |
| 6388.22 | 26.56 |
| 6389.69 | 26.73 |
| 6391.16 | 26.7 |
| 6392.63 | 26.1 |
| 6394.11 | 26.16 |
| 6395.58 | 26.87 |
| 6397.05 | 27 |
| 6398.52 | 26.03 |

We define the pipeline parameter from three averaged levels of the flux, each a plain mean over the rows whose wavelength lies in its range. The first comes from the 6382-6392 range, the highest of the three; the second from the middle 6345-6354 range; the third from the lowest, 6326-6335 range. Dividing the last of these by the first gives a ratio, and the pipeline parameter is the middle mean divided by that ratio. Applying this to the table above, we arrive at 27.1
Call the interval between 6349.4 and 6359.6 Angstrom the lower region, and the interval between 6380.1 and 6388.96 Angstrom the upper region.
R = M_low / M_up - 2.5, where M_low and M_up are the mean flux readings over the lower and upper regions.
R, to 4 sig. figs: -1.504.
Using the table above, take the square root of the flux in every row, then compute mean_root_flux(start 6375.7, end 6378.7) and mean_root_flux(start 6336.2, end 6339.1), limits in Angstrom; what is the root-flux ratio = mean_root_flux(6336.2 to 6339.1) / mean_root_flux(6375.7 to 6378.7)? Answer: 0.99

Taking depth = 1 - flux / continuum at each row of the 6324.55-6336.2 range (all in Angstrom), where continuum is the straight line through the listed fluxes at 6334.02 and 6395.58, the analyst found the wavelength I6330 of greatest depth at 6335.48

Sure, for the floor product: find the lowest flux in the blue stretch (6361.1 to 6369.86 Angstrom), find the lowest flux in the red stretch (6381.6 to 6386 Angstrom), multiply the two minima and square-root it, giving 25.9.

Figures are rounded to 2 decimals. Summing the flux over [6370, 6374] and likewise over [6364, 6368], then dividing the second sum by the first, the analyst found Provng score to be 1.01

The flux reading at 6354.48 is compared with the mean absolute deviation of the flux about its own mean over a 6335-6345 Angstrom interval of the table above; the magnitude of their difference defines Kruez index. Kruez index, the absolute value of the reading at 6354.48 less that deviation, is 25.8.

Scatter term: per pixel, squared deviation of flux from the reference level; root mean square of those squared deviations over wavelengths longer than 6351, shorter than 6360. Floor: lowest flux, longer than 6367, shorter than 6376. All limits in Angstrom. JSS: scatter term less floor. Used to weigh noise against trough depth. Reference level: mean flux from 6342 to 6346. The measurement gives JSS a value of -25.7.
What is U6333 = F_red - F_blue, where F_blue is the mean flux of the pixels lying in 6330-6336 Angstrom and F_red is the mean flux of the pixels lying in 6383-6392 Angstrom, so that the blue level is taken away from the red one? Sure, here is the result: 0.6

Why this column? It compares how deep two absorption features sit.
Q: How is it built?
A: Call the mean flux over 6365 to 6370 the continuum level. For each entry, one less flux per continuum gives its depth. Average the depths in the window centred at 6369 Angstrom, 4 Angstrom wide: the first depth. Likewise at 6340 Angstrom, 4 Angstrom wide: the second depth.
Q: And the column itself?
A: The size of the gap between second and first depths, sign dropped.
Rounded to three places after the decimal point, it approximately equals 0.009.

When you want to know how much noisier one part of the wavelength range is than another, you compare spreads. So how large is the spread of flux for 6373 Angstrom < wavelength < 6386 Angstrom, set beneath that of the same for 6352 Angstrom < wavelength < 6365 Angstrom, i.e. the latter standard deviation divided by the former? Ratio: 0.82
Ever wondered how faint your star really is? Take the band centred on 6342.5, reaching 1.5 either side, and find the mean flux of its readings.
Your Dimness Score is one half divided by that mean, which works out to 0.0188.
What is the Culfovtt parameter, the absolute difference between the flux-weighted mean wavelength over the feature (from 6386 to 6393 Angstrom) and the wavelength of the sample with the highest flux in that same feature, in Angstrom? 0.0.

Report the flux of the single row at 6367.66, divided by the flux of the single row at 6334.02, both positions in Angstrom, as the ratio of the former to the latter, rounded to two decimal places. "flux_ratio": 1.02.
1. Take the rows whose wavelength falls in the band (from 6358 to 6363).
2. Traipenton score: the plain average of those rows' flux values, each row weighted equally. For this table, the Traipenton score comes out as 25.7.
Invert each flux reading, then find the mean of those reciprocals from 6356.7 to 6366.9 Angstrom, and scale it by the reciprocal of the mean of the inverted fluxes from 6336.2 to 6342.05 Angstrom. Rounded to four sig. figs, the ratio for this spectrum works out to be 1.014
